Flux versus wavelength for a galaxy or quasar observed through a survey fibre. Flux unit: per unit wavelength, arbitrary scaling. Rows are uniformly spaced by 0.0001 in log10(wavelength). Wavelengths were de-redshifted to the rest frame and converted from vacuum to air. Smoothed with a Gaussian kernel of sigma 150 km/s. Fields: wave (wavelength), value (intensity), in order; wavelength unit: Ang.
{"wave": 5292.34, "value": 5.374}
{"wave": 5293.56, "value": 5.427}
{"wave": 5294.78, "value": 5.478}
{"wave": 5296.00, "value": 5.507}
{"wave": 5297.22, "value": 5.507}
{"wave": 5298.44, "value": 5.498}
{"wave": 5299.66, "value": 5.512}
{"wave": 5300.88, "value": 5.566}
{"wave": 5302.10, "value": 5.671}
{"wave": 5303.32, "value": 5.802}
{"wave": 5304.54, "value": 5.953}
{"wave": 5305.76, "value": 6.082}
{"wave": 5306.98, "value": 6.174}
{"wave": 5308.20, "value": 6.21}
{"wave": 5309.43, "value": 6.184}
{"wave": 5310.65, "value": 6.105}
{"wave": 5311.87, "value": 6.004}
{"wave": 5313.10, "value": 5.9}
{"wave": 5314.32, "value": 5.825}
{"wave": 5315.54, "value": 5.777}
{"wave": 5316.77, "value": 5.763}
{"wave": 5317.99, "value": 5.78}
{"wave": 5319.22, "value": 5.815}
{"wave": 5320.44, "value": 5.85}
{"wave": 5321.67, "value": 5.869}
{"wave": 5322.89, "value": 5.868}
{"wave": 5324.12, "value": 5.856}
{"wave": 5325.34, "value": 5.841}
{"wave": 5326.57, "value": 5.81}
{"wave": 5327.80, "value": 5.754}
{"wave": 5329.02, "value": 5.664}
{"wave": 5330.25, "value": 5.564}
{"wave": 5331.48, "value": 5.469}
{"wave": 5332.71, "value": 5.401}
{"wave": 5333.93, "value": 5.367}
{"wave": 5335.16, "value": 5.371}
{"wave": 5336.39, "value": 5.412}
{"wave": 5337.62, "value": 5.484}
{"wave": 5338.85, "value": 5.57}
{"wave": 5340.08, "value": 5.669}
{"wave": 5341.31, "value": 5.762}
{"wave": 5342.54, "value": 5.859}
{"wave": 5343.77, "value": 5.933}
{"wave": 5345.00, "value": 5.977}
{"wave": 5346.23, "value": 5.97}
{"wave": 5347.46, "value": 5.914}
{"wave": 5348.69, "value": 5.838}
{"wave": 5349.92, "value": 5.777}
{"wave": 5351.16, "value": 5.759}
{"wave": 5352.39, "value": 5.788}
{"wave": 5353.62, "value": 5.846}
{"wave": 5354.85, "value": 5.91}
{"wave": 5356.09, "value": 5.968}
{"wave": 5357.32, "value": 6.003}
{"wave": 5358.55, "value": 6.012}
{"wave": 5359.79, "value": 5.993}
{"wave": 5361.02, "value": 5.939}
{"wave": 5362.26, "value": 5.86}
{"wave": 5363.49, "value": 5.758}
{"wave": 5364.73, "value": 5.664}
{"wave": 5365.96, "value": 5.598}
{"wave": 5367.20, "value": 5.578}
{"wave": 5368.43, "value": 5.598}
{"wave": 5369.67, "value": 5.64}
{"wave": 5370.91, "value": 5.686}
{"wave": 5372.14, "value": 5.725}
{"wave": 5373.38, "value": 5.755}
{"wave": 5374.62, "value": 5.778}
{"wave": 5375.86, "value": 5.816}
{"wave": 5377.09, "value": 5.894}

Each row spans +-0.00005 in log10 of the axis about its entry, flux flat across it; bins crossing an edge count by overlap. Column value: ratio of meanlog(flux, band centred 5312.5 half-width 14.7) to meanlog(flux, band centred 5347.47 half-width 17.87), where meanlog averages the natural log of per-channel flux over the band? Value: 1.01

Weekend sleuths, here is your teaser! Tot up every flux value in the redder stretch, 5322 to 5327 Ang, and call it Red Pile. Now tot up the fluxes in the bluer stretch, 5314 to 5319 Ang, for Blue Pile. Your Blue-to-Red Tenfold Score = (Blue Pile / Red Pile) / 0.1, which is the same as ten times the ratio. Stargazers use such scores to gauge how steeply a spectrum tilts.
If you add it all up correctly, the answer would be 9.9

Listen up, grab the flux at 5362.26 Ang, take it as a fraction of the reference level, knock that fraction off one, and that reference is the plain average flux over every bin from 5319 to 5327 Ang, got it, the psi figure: 0.00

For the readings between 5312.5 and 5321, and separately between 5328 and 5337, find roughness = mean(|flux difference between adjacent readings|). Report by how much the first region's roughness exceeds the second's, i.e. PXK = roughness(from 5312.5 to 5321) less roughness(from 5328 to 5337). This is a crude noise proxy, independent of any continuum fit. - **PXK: -0.02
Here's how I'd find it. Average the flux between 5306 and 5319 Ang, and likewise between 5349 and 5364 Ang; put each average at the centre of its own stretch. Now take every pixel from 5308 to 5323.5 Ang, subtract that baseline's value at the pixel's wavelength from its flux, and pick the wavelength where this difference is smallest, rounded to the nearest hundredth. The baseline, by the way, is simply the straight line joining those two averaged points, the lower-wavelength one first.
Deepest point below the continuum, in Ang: 5316.77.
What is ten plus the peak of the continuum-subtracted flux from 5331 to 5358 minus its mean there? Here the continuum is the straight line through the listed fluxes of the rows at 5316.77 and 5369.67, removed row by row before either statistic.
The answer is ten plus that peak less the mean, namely 10.3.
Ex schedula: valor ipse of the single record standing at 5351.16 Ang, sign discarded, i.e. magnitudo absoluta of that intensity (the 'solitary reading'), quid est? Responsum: 5.76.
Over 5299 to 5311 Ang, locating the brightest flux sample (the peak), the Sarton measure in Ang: 5308.20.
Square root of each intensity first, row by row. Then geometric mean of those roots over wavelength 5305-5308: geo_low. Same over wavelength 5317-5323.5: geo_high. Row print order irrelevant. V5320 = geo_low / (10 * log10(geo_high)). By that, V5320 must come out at 0.646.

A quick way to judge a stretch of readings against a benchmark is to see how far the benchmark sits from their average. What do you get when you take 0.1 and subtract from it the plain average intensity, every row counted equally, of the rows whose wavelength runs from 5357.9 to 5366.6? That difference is -5.73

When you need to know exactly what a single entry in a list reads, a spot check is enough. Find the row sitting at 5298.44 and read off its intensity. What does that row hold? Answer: 5.498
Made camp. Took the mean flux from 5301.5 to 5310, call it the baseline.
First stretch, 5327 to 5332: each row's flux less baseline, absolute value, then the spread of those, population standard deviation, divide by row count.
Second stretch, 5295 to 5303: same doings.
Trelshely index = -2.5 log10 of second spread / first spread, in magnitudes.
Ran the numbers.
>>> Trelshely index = 0.6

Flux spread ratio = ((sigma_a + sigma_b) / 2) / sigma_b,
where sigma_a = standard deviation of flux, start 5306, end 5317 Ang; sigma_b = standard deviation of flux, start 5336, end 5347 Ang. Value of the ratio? 0.92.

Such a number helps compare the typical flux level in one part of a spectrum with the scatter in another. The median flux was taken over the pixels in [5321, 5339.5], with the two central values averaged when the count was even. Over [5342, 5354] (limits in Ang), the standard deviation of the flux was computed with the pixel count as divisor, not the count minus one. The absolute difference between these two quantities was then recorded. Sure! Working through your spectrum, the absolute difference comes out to 5.49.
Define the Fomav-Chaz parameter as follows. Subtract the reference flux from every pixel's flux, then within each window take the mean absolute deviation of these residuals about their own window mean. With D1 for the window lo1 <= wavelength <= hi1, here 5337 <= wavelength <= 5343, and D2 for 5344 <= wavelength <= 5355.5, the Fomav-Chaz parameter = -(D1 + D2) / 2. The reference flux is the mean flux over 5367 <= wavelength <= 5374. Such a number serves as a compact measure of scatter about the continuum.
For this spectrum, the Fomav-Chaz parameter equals -0.092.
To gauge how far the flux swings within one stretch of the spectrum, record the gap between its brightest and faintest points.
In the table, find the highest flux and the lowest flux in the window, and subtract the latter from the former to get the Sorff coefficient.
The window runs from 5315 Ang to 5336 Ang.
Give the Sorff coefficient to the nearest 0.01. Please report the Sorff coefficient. 0.50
